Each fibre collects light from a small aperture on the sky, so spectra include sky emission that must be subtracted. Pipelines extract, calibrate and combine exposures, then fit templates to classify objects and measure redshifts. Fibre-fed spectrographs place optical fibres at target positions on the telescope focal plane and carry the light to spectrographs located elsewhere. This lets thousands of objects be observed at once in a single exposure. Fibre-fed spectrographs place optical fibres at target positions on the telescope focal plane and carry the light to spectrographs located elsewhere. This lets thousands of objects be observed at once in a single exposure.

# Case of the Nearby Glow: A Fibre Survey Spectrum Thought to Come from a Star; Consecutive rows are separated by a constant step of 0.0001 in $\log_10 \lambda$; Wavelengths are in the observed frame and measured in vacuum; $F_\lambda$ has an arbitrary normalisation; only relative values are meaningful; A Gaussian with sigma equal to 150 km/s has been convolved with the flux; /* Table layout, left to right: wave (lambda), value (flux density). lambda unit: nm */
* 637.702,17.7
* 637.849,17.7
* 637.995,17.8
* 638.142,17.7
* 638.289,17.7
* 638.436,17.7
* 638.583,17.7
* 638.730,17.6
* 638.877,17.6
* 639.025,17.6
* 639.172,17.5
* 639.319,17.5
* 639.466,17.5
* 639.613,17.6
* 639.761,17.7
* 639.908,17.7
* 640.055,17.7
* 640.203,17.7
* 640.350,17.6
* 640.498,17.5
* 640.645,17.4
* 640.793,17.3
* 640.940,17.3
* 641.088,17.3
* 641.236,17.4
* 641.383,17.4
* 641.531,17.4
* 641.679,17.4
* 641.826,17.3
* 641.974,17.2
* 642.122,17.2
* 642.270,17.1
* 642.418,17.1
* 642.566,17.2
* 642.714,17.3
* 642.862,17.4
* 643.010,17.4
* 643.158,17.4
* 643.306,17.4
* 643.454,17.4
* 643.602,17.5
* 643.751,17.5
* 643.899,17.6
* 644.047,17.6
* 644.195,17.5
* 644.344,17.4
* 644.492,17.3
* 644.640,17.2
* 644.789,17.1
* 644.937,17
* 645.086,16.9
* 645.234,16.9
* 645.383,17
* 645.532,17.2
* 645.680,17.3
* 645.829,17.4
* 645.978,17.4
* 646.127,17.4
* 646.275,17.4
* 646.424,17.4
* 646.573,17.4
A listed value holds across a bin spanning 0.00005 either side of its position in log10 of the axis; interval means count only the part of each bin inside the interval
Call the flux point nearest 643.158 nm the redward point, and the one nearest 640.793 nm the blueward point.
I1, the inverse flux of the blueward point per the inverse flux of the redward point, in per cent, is 101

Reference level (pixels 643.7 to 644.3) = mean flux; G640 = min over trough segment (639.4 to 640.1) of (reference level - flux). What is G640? -0.15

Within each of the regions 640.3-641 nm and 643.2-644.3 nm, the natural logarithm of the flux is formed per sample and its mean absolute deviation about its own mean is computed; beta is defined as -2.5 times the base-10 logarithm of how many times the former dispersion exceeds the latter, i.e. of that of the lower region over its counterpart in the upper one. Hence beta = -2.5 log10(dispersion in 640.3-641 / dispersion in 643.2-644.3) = -0.65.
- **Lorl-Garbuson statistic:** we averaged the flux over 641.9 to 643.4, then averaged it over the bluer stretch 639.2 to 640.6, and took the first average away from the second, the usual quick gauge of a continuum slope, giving 0.34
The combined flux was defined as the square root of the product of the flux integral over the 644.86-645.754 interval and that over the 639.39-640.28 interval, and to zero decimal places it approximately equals 15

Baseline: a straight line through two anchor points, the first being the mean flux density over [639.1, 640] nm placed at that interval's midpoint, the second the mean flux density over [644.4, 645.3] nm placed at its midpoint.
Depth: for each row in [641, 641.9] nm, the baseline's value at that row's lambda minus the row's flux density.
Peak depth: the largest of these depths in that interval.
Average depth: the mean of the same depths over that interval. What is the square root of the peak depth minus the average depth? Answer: 0.32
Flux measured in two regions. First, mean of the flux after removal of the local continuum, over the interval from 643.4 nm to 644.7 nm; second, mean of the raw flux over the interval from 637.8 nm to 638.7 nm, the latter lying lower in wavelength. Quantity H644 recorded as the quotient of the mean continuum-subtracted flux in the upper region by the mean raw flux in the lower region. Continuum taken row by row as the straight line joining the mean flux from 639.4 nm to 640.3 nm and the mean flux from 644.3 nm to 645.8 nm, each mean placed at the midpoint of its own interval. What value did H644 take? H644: 0.012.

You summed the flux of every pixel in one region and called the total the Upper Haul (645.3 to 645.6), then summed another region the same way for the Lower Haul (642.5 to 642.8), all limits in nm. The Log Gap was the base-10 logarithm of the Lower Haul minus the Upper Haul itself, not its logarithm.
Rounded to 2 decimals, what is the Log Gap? -32.66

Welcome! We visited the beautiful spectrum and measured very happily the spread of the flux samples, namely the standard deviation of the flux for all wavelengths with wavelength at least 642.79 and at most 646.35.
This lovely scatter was 0.20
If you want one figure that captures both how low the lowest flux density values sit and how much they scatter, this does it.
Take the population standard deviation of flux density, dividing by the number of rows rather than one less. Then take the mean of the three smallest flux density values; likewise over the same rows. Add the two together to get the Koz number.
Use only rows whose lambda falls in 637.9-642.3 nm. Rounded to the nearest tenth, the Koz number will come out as 17.4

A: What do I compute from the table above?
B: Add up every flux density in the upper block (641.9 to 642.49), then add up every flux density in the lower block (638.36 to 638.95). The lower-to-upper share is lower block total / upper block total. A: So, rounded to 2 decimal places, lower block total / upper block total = 1.03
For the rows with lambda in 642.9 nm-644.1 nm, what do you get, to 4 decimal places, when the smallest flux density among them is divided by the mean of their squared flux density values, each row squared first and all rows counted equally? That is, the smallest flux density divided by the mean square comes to 0.0570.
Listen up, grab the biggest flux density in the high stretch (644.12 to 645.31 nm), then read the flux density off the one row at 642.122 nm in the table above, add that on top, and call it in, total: 34.7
